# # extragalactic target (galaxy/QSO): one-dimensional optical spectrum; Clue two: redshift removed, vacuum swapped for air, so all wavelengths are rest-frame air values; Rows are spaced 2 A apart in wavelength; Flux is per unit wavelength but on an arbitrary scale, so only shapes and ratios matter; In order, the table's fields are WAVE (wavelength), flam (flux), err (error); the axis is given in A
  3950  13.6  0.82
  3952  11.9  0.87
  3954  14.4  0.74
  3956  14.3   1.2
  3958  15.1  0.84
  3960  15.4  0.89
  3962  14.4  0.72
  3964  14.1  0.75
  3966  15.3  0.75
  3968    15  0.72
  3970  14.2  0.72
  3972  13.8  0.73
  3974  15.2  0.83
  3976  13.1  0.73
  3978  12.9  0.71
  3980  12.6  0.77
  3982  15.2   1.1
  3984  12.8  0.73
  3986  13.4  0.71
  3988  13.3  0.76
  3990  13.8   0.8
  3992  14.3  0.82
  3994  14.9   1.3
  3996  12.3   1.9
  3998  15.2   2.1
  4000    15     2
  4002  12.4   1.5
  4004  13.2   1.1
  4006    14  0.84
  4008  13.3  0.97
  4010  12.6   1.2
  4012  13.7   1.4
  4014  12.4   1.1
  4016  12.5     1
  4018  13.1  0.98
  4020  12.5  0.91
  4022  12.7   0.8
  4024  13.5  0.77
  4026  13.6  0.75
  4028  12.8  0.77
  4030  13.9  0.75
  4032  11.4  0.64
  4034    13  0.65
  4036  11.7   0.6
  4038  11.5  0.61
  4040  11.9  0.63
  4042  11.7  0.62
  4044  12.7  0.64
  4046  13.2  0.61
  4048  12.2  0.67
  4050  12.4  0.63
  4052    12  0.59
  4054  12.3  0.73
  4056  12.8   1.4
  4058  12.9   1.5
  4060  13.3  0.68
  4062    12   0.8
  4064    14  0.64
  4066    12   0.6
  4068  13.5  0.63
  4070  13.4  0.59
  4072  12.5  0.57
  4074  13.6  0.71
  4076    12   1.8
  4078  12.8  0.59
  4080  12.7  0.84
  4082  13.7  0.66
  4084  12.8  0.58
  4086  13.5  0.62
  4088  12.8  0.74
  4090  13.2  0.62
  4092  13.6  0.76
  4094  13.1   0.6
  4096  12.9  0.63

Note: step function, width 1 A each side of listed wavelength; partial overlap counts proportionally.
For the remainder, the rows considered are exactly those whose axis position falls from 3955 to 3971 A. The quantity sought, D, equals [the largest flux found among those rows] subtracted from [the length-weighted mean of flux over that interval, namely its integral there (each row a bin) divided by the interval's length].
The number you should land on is -0.7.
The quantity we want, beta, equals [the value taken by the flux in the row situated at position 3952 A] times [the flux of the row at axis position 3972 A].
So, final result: 164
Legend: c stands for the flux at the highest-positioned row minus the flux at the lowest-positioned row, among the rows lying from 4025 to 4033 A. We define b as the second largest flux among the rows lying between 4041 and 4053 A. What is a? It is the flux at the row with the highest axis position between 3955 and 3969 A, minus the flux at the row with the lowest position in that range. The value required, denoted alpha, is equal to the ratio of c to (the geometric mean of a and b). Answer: -0.7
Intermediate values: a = 0.70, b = 12.7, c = -2.2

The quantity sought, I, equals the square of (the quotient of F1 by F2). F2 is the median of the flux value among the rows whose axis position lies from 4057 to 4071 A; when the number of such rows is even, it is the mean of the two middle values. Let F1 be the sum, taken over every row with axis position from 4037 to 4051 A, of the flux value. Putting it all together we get 41.4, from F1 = 86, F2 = 13.3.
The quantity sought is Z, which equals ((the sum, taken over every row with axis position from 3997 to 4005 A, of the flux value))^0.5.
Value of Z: 7.47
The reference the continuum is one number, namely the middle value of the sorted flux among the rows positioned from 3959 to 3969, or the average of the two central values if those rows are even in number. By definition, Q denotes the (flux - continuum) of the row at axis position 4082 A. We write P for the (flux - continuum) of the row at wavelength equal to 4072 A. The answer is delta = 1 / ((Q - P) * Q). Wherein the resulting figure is -1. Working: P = -2.5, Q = -1.30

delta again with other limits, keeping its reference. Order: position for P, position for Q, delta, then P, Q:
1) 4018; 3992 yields -1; -1.9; -0.70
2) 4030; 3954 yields -3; -1.1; -0.60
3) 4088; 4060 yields -1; -2.2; -1.70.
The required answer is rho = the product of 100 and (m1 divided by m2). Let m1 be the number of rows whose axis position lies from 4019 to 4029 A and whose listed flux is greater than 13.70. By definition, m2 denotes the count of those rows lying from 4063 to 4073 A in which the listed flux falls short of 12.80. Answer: 0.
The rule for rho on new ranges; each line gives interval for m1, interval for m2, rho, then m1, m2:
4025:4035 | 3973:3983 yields 100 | 1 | 1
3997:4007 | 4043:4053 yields 75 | 3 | 4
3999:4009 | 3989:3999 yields 200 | 2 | 1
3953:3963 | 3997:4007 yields 500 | 5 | 1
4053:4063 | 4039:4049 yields 0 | 0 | 4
